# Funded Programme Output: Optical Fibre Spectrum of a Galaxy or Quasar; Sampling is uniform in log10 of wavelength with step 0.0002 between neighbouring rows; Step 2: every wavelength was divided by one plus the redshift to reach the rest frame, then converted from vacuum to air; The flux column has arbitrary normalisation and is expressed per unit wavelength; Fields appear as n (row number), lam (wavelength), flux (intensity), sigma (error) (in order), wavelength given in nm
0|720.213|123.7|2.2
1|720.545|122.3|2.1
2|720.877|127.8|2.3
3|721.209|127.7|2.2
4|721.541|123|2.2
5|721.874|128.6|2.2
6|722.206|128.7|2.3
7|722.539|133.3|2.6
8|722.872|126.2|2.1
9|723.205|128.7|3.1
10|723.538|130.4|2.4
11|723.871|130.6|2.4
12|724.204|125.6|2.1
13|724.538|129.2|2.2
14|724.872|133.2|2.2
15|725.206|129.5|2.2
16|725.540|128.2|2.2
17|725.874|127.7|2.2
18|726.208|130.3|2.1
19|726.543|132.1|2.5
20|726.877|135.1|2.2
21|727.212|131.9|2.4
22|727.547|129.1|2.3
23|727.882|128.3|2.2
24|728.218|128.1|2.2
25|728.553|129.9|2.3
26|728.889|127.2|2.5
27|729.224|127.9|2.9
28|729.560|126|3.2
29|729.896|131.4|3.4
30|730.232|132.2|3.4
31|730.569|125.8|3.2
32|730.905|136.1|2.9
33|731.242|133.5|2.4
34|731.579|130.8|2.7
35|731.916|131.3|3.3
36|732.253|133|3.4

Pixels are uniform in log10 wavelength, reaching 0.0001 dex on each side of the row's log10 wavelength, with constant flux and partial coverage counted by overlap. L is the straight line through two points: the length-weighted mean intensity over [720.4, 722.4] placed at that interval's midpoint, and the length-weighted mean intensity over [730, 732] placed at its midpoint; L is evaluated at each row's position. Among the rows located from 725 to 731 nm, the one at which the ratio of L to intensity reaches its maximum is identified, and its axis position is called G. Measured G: 730.569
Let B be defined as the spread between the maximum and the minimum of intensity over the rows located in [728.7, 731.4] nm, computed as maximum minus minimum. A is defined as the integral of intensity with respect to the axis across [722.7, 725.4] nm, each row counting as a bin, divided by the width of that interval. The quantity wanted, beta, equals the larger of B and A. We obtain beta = 129.2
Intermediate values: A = 129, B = 10.3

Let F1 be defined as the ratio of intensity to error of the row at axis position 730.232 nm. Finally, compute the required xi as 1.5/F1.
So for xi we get 0.039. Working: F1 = 39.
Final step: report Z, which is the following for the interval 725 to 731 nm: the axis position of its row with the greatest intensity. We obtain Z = 730.905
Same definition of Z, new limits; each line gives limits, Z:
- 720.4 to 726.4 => 722.539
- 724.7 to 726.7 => 724.872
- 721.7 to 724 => 722.539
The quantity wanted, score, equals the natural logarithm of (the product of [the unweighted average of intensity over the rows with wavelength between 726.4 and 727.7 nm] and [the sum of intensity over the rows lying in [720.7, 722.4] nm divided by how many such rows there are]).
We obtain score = 9.73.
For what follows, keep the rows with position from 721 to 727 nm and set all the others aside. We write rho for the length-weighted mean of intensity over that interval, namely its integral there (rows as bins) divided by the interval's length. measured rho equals 129.3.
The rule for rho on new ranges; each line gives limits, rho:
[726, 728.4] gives 130.7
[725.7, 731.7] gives 130.2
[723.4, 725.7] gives 129.5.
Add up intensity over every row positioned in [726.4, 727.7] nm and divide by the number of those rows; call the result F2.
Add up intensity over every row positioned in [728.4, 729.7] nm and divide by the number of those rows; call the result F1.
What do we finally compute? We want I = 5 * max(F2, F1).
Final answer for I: 660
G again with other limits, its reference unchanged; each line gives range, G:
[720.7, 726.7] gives 721.541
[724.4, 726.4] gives 725.874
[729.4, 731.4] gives 730.569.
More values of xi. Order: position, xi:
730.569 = 0.038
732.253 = 0.038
